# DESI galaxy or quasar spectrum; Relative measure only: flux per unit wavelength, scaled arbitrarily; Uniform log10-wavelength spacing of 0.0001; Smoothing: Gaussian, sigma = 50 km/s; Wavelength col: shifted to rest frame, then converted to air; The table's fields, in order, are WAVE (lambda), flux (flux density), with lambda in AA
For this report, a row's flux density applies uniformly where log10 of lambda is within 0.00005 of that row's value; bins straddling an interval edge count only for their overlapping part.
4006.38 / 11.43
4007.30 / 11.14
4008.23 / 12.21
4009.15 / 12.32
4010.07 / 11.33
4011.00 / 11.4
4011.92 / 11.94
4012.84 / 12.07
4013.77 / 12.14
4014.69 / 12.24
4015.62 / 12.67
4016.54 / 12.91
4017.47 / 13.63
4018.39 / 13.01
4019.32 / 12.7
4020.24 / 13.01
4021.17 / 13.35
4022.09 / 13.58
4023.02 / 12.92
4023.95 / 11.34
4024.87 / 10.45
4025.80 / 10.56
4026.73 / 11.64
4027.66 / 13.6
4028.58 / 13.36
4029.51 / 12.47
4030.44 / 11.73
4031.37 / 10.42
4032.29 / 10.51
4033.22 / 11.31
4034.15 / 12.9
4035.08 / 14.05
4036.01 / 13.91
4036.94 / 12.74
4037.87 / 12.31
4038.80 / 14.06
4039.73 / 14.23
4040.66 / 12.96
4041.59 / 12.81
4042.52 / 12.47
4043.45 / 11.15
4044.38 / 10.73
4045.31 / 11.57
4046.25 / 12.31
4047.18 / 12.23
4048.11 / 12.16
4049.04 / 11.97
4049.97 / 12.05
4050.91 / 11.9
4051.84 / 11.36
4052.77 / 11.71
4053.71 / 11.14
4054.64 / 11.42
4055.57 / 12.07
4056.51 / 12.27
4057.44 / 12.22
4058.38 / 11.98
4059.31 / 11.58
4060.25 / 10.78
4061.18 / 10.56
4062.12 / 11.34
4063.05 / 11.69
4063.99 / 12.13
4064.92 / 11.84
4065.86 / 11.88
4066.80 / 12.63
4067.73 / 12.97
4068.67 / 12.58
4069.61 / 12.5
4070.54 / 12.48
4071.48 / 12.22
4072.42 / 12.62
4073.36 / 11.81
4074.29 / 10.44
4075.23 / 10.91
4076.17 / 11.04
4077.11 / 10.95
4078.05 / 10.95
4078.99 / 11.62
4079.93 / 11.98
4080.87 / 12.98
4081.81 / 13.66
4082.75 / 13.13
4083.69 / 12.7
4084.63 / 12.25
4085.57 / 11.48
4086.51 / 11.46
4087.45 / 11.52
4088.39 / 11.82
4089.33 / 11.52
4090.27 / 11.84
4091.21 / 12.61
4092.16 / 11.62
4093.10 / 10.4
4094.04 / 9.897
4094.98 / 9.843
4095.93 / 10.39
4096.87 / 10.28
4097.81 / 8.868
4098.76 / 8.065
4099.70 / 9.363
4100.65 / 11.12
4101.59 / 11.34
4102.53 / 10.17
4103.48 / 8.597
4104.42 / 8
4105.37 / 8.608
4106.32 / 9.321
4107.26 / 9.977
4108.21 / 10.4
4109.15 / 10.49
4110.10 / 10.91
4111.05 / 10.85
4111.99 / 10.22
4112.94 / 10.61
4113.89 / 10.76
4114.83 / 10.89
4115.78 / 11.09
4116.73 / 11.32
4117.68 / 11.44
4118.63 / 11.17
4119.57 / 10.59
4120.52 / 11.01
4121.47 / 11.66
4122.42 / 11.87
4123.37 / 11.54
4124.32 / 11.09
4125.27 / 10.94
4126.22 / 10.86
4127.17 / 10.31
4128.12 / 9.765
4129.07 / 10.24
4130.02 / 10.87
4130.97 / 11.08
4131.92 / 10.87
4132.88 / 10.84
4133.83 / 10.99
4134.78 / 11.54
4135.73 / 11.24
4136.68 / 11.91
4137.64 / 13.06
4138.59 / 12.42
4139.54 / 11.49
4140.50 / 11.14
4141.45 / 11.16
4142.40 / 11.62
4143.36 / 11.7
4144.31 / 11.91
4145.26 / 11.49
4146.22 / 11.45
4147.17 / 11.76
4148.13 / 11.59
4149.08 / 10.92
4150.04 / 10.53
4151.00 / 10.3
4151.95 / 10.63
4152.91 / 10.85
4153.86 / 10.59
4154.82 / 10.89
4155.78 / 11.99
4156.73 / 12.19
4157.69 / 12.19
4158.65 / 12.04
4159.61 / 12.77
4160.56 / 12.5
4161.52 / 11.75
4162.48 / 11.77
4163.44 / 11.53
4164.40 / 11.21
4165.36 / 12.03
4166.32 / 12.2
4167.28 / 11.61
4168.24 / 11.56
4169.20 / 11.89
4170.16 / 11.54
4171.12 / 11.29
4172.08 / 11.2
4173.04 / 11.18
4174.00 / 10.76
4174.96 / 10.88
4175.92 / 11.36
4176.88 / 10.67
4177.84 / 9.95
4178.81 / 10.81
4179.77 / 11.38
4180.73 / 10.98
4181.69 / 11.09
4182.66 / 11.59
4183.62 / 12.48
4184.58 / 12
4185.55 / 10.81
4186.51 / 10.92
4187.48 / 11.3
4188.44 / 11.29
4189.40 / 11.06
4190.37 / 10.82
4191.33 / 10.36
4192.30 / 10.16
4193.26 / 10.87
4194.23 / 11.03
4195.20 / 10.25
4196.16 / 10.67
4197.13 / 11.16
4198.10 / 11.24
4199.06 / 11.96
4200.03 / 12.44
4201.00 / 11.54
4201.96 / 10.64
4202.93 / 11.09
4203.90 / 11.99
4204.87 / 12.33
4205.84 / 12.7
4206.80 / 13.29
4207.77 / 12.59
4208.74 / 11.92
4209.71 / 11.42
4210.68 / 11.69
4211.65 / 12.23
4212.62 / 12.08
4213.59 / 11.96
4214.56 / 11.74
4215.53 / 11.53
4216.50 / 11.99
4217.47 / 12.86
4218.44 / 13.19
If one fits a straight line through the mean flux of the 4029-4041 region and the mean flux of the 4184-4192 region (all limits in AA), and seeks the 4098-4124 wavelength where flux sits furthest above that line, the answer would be 4122.42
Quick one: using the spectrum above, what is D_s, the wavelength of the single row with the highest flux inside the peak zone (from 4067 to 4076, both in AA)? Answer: 4067.73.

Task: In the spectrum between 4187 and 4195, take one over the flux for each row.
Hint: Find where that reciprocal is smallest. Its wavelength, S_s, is 4187.48 AA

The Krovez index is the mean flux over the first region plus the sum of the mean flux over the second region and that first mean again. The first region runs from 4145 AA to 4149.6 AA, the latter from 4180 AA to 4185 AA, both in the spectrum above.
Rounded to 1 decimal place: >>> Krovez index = 34.5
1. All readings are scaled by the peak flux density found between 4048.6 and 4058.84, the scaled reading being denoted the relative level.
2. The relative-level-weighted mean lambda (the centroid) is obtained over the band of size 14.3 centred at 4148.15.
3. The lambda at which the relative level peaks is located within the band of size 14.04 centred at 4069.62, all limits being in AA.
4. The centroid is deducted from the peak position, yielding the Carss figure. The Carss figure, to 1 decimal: -80.3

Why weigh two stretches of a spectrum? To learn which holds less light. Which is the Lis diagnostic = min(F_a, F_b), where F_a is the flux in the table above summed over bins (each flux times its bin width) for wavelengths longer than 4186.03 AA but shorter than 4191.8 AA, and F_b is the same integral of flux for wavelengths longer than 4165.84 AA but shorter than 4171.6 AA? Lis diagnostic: 63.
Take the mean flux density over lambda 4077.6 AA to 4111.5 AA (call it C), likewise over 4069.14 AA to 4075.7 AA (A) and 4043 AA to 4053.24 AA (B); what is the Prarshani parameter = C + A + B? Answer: 34.4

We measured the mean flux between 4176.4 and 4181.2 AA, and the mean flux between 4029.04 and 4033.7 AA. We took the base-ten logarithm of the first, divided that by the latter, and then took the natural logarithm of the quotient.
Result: -2.39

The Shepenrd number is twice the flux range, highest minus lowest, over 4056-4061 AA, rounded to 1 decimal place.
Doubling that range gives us 3.0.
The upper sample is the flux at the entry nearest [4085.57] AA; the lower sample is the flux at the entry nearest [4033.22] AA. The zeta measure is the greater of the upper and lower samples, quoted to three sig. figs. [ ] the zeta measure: 11.5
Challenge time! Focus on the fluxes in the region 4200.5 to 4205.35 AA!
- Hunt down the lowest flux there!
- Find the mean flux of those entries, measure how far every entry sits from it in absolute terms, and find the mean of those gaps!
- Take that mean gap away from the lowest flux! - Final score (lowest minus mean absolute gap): 10.1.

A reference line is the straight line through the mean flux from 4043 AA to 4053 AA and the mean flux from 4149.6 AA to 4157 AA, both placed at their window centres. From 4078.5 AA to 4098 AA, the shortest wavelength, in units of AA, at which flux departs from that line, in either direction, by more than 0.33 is 4079.93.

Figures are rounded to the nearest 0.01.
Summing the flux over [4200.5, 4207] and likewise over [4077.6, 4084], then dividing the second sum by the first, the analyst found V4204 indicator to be 1.04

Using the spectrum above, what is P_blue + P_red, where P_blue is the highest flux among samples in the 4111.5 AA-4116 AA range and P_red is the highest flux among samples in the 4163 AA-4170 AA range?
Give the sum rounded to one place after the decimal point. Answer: 23.3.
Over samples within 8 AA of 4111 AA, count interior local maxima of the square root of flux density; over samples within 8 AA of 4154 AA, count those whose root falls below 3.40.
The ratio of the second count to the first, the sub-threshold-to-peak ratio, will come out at 4.0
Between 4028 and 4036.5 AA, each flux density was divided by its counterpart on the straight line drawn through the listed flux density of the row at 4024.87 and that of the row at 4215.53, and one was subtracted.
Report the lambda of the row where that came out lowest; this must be 4031.37 AA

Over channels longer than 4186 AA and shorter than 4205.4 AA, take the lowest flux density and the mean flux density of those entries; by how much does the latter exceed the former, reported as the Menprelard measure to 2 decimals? 1.00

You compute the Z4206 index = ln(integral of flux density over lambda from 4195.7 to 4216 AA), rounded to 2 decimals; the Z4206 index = 5.48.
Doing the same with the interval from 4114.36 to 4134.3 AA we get 5.39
